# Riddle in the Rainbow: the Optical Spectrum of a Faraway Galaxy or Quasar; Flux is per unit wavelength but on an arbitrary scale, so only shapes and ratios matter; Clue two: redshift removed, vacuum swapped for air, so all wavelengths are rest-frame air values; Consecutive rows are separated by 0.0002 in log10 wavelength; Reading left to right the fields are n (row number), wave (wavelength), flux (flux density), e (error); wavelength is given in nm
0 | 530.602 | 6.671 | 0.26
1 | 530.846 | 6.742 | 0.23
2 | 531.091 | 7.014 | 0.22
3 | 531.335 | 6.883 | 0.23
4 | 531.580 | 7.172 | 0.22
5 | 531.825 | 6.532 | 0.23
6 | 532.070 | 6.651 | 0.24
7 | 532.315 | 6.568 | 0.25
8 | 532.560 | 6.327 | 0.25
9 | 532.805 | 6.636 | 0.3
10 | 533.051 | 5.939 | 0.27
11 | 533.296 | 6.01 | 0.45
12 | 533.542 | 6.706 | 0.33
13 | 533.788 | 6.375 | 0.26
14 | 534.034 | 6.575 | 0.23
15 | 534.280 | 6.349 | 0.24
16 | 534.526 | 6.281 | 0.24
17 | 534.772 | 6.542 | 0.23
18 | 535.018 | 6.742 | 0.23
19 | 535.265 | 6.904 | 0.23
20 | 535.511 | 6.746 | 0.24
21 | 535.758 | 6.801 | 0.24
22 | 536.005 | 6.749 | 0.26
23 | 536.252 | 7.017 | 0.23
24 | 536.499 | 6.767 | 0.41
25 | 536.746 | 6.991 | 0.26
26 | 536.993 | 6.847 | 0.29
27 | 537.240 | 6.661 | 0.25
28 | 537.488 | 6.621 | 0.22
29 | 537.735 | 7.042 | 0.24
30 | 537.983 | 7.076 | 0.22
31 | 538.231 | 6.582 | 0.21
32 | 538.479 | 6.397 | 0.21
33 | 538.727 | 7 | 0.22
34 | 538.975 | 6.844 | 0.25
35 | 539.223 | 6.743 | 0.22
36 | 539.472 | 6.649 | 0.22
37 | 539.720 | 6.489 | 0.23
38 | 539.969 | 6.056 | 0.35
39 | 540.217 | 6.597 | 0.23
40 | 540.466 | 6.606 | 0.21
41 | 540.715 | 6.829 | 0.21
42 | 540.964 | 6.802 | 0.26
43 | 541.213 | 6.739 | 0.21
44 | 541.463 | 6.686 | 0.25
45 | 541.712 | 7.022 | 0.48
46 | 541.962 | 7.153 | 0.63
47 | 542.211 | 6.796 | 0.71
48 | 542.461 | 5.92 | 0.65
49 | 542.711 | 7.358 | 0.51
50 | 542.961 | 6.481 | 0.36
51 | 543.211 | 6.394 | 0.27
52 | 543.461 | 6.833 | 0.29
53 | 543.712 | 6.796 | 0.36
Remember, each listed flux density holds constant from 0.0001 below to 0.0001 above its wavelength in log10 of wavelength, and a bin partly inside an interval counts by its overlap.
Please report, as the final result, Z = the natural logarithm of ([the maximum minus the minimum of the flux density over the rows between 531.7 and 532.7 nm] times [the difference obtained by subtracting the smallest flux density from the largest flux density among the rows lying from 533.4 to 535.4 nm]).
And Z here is -1.6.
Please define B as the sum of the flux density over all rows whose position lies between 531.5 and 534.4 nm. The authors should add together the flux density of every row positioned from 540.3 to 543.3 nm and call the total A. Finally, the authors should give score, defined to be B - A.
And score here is -2.9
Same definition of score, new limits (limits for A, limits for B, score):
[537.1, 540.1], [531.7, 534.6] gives -3.2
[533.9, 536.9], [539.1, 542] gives -0.1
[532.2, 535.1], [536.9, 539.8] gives 3.9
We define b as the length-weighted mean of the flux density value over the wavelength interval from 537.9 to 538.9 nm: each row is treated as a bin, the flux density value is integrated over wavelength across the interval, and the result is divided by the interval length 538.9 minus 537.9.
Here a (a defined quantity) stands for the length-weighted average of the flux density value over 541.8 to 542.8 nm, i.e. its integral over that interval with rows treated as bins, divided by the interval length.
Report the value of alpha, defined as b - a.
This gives -0.04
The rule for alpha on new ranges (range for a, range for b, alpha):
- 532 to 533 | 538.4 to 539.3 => 0.27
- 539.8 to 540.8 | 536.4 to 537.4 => 0.30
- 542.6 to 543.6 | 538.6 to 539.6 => 0.05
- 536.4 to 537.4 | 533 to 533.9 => -0.53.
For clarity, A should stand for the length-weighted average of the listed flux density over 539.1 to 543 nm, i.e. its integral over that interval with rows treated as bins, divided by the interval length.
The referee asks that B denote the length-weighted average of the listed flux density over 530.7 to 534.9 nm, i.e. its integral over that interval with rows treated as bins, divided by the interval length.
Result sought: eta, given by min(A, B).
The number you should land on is 6.55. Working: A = 6.69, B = 6.55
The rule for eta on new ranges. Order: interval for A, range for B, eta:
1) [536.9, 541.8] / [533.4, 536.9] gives 6.68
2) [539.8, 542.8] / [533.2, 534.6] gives 6.39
